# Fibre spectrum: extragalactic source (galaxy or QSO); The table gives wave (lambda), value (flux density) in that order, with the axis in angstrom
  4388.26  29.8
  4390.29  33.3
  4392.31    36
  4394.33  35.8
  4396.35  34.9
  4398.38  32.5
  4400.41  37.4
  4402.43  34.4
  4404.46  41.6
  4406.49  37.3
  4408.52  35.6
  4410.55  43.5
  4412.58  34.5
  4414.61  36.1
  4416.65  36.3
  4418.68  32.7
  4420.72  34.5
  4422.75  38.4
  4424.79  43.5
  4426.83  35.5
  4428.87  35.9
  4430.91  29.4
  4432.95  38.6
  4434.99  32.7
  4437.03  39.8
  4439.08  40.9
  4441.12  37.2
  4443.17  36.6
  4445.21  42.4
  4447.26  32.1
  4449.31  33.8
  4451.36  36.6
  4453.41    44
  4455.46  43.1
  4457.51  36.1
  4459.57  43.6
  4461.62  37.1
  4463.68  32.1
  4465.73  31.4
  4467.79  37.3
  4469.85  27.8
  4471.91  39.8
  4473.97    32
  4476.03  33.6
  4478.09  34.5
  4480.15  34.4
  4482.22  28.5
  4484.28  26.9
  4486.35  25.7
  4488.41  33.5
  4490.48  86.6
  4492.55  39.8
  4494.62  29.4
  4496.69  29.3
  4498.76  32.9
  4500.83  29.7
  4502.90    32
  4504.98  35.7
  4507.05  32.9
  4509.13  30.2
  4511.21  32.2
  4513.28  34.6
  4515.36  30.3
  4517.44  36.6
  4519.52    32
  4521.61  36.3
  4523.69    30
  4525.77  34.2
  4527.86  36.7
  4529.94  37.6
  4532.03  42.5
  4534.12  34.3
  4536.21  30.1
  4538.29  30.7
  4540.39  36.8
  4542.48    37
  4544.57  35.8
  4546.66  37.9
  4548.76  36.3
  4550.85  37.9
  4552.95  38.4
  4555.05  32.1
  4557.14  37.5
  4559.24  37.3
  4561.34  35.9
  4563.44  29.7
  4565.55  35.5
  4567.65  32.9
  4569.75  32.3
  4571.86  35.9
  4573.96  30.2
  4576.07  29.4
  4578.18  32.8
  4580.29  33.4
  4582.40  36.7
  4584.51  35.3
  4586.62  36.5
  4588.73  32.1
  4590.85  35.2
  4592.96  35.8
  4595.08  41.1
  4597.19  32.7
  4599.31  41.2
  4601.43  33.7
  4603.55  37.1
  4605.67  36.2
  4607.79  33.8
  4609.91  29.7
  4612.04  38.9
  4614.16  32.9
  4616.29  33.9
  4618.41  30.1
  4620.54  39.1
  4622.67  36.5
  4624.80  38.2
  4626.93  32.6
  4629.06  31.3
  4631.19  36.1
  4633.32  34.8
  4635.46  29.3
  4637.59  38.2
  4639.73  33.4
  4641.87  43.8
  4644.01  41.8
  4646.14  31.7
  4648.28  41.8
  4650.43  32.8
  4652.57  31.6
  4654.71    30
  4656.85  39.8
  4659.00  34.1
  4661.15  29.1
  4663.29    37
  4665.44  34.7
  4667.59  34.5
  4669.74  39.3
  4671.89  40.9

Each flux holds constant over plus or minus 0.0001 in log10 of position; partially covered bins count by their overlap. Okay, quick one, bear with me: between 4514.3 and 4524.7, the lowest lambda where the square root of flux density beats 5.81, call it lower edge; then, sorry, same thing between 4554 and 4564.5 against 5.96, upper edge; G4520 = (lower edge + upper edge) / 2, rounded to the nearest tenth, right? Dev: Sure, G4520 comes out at 4537.3 angstrom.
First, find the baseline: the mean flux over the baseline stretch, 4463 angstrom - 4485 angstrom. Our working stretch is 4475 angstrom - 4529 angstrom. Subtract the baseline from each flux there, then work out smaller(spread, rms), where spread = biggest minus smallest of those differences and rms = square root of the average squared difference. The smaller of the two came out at 11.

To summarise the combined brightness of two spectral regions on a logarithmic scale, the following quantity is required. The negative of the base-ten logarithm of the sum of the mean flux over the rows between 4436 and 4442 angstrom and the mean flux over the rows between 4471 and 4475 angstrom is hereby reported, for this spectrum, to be -1.88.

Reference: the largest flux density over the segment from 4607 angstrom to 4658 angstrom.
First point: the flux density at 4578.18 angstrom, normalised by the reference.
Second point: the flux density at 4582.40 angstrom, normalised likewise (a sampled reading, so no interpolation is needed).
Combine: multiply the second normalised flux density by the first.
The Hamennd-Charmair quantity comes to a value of 0.63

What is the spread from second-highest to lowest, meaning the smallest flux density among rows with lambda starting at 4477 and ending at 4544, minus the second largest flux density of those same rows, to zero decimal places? -17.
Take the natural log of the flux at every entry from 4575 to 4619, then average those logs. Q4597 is 3.54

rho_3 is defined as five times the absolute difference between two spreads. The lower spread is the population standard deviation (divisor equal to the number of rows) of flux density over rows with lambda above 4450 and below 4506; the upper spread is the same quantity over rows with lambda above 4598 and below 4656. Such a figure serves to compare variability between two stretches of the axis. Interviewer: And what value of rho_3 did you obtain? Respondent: 35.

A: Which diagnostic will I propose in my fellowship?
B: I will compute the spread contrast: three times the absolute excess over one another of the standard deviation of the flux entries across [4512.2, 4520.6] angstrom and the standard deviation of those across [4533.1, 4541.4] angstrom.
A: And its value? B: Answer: 1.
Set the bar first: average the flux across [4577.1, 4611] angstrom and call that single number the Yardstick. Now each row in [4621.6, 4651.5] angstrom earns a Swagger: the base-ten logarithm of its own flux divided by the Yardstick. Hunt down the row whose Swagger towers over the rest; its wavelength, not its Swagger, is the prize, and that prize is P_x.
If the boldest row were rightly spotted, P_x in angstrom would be 4641.87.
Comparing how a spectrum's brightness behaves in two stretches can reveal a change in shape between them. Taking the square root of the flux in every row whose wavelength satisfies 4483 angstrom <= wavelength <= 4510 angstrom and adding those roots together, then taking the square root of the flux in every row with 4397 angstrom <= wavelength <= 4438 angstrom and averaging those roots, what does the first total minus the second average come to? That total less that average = 71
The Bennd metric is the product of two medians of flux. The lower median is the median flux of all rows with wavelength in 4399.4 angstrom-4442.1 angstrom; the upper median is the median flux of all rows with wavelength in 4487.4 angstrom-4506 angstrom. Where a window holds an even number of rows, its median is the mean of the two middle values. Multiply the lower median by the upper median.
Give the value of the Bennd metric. 1194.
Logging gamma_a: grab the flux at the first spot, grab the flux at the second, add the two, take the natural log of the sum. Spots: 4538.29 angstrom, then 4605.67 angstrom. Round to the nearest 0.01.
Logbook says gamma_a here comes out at 4.20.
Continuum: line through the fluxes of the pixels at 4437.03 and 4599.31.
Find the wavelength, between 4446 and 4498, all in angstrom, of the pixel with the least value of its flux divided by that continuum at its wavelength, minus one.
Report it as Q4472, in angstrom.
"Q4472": 4486.35 angstrom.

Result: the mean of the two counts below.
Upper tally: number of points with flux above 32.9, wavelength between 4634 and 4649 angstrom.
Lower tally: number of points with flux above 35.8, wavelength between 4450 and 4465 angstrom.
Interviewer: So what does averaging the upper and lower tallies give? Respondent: 5.5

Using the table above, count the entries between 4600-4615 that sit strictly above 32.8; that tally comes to 6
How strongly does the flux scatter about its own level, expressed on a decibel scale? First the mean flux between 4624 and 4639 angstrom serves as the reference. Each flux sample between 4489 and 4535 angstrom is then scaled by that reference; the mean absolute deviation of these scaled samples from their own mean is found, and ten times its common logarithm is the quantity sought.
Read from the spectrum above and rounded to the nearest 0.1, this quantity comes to -7.8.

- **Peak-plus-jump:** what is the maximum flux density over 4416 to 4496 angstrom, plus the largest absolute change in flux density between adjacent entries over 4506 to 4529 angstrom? 92.9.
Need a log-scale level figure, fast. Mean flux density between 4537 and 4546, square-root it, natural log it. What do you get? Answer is 1.78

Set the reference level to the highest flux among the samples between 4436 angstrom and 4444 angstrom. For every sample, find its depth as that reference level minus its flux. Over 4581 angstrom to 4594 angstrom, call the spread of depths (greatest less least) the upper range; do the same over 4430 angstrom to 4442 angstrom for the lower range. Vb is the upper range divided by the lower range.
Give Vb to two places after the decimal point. 0.40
